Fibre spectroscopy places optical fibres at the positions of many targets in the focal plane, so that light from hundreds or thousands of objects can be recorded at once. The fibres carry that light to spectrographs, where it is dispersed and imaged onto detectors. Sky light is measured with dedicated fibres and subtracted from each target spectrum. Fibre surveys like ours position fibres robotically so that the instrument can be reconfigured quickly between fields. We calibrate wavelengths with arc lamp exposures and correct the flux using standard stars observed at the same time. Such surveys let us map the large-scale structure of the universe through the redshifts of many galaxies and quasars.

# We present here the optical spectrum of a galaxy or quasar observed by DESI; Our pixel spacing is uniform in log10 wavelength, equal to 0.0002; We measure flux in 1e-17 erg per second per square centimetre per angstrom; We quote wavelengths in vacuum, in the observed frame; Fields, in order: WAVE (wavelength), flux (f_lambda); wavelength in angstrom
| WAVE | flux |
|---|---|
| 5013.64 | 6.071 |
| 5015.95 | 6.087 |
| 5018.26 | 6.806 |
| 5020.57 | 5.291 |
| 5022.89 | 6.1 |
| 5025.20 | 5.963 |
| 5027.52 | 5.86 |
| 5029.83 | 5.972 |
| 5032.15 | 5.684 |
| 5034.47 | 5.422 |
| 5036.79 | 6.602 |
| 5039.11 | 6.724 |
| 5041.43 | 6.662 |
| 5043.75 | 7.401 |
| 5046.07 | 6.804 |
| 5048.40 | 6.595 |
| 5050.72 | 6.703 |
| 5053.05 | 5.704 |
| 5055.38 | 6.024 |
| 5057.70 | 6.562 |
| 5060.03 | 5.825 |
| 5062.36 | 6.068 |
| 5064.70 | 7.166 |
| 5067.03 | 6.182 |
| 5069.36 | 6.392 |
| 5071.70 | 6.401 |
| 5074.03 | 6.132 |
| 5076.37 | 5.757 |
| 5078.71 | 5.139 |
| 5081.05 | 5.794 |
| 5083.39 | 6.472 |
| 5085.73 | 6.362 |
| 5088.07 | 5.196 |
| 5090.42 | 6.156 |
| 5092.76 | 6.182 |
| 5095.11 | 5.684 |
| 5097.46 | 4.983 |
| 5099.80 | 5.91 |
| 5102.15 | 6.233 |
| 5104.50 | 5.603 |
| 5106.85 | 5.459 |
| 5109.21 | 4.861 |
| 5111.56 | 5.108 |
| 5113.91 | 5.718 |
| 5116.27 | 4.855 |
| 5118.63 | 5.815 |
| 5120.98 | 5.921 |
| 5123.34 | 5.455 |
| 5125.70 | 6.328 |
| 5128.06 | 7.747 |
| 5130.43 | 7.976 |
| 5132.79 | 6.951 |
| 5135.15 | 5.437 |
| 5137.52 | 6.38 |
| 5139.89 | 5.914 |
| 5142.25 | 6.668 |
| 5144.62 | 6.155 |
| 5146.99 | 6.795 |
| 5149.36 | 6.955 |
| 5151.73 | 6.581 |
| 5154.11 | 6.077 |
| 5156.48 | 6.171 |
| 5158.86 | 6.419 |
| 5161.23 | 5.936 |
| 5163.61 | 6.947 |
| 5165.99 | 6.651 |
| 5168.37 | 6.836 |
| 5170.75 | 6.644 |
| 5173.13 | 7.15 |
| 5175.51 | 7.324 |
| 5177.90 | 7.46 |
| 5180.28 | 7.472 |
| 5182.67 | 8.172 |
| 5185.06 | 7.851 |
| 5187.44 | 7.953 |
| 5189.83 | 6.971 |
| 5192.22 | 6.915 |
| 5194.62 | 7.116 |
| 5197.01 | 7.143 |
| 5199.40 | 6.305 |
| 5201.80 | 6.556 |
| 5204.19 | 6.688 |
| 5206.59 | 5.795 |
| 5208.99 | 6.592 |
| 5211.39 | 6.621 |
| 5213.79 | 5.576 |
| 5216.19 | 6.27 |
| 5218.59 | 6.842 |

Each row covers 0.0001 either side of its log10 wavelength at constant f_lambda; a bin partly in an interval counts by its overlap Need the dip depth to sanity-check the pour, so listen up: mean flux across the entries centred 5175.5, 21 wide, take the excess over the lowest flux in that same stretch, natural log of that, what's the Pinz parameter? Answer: -0.45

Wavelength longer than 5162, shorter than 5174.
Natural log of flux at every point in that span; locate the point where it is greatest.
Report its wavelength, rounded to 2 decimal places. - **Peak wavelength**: 5173.13 angstrom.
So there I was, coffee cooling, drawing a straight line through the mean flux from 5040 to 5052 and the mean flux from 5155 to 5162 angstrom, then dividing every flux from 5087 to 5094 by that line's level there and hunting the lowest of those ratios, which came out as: 0.789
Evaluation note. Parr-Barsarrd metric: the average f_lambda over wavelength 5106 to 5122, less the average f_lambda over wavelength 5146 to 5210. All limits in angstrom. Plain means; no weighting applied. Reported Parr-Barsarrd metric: -1.5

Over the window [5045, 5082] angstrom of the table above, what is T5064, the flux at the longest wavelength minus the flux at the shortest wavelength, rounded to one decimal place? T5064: -1.0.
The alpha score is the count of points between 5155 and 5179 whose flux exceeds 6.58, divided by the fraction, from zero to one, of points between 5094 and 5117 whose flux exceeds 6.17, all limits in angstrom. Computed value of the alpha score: 70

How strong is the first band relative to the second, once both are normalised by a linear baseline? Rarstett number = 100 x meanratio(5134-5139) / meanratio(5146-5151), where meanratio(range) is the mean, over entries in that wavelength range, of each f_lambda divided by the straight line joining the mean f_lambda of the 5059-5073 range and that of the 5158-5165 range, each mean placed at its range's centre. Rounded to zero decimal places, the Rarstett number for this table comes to 86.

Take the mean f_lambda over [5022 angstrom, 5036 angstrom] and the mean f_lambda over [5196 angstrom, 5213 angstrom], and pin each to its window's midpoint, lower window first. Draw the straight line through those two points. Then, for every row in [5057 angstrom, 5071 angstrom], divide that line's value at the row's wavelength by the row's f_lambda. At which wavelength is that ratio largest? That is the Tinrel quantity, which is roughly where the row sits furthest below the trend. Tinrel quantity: 5060.03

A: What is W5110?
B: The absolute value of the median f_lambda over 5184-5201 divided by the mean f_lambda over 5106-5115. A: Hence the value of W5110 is 1.35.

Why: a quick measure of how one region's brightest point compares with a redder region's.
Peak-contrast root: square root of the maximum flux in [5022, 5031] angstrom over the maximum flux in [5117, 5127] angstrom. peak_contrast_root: 0.98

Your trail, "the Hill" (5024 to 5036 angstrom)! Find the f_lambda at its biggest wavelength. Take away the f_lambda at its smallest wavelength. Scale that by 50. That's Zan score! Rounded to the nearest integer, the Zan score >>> -27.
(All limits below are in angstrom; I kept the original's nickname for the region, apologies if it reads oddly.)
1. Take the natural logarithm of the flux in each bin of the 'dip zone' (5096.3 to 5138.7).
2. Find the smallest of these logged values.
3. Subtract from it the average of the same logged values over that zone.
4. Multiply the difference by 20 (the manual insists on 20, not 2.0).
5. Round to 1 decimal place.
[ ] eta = -3.8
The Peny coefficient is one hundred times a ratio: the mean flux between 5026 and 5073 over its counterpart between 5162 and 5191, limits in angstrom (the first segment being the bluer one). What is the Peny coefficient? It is 87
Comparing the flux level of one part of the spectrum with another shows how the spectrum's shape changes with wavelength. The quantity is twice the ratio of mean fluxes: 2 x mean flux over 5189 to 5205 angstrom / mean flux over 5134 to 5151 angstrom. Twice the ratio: 2.15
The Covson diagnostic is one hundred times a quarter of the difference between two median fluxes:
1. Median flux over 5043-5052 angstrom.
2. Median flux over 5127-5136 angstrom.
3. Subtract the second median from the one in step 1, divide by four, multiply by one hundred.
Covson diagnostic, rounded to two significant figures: -15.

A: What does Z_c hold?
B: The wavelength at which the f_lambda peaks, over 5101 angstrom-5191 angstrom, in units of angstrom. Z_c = 5182.67 angstrom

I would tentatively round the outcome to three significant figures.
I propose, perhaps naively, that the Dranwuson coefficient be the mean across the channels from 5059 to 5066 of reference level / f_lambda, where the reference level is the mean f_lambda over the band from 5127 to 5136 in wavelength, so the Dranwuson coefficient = 1.12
